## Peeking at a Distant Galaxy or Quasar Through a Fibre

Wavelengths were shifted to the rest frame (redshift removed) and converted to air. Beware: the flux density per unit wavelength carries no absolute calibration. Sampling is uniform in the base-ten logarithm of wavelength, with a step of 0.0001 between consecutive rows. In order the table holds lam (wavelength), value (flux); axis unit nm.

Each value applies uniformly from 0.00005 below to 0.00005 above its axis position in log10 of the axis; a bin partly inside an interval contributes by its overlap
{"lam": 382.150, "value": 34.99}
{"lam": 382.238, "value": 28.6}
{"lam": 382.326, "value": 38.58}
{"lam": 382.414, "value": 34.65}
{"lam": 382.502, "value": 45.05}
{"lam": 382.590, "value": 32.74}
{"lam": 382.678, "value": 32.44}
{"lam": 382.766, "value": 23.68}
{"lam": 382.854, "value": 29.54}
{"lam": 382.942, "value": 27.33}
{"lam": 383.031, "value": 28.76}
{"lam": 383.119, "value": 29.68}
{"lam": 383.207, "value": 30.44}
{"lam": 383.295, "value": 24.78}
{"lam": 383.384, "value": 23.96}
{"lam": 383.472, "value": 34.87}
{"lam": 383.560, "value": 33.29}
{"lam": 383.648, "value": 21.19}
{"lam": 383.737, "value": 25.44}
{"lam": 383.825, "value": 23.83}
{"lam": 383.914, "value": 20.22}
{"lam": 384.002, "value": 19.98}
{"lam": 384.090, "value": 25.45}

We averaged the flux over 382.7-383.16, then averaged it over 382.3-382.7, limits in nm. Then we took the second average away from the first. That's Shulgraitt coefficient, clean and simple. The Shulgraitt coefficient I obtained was -8.9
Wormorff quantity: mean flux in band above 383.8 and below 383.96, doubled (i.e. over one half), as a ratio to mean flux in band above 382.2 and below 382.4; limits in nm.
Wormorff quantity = 1.3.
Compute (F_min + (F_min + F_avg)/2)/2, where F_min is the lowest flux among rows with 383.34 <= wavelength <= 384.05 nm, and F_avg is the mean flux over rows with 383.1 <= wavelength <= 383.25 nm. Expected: 22.5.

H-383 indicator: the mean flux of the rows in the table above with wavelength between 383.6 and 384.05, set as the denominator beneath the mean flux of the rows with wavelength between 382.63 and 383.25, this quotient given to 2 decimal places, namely 1.30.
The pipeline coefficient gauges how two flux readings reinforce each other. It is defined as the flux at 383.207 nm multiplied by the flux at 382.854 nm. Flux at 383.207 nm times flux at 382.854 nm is 899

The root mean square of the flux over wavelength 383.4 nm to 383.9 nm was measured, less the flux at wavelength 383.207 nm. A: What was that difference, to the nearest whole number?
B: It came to -2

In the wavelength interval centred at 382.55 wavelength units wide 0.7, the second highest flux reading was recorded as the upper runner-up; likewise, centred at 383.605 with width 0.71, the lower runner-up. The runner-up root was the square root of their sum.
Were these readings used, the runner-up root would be 8.48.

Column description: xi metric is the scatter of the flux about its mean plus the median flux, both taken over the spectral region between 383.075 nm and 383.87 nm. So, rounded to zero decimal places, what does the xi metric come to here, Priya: 30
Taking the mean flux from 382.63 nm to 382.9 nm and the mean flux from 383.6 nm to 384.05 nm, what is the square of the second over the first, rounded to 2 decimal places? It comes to 0.60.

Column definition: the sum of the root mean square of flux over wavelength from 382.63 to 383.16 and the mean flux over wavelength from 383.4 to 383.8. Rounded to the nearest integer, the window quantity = 57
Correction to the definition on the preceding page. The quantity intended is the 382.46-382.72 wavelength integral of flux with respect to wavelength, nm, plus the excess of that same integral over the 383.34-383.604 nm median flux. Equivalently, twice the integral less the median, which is -14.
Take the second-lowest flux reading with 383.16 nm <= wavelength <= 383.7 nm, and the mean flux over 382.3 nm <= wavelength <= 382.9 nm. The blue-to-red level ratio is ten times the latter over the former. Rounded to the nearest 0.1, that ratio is 14.1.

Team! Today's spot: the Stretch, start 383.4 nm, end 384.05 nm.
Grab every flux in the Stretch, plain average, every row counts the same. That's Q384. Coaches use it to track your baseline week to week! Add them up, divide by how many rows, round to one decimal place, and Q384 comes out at 25.5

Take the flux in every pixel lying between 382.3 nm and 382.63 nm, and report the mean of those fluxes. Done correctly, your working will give 38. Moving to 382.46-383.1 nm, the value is 31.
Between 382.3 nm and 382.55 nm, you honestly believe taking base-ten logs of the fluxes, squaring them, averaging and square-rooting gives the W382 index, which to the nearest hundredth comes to 1.59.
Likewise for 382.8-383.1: 1.46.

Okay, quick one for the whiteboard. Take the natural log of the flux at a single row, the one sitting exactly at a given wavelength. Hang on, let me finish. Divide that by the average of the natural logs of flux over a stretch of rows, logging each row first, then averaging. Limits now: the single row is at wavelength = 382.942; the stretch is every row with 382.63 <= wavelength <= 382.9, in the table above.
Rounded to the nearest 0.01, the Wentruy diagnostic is 0.99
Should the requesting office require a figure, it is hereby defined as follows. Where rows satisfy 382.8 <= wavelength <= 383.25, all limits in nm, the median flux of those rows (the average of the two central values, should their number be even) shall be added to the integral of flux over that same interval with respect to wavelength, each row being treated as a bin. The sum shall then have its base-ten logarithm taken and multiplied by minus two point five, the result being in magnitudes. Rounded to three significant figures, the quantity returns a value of -4.07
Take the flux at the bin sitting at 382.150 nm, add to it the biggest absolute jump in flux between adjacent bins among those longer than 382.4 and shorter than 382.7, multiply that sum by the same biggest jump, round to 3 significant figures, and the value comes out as 582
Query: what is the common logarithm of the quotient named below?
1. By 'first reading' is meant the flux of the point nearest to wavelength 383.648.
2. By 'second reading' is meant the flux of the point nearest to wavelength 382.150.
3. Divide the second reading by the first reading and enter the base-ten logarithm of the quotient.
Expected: 0.218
